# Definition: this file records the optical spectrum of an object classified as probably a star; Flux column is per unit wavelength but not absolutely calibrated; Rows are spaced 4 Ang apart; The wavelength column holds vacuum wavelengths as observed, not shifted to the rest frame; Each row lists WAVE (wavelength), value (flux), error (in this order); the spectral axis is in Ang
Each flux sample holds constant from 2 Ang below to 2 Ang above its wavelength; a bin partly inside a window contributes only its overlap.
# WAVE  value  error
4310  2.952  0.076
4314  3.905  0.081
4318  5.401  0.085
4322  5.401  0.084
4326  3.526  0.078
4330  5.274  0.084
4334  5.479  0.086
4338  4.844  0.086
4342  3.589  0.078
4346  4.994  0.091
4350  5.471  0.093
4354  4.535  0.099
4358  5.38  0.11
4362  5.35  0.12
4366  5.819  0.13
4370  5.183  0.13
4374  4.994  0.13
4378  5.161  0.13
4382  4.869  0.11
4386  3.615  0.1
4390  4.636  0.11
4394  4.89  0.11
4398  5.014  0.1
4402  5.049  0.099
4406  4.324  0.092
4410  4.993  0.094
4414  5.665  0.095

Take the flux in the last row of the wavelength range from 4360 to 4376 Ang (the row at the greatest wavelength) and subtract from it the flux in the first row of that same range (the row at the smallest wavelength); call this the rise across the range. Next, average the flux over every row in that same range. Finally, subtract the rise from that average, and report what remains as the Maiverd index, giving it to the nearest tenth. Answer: 5.7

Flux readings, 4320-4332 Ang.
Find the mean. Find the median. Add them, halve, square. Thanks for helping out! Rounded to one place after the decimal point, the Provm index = 25.0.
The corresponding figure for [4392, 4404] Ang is 25.0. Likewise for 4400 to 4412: 23.9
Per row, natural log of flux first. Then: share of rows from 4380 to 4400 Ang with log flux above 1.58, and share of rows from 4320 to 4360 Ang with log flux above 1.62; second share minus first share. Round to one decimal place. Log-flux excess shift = -0.1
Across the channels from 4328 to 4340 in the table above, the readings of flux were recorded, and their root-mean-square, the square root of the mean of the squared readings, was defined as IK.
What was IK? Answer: 5.2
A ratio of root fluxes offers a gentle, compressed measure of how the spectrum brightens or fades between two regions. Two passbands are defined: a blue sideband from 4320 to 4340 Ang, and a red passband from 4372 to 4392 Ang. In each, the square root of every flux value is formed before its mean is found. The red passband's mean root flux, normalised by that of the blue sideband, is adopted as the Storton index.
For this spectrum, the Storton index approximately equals 0.98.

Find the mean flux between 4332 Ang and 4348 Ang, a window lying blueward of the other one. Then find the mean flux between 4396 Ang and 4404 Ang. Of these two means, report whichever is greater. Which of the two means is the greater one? 5.03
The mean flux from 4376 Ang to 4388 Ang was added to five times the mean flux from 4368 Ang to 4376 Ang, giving 30.0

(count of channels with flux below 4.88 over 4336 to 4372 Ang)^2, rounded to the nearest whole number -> 9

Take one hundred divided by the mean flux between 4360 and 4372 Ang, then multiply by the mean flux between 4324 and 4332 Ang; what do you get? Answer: 81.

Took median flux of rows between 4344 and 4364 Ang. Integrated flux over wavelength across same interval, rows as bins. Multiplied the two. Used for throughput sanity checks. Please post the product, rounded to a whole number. 551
